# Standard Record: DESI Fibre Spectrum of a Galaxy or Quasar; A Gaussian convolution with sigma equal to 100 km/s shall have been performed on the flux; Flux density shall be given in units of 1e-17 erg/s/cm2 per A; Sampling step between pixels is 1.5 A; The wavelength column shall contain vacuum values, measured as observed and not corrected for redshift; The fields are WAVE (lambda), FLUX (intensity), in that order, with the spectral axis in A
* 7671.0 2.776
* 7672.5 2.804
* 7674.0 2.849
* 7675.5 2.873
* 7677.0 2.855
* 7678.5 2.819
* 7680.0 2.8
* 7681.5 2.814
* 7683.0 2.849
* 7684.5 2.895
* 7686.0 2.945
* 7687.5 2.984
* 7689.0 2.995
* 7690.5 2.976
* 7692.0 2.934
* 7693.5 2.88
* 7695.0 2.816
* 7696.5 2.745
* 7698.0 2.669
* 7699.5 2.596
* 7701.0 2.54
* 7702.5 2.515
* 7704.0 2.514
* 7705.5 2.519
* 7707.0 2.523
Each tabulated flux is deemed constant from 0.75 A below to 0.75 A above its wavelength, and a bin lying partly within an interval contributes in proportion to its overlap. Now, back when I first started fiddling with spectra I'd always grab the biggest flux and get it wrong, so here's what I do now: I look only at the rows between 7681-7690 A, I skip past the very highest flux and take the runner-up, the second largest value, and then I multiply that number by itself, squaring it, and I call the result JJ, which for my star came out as 8.9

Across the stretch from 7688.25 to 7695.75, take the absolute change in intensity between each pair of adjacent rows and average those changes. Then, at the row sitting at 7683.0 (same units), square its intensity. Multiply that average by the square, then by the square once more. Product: 2.9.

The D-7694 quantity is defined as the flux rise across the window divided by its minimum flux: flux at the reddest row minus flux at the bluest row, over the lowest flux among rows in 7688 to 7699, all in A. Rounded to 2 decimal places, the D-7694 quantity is -0.12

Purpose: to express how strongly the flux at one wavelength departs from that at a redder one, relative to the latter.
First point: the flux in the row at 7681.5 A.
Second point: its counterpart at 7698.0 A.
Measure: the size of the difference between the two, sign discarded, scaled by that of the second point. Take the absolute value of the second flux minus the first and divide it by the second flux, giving 0.054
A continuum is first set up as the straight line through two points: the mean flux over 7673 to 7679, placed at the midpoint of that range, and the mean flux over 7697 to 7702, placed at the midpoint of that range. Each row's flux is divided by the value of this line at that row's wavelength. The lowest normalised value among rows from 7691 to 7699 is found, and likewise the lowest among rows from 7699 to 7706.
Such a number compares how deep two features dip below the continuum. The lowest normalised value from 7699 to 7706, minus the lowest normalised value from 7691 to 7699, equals -0.041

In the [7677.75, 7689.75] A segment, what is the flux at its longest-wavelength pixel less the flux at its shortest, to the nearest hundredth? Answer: 0.18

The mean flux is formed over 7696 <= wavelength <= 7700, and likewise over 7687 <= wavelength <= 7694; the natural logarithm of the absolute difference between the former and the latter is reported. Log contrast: -1.3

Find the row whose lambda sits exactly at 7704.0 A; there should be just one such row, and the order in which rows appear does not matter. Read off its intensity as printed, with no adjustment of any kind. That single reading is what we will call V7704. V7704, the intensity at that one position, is 2.514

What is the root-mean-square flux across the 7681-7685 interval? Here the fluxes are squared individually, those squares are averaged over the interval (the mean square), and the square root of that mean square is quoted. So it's 2.85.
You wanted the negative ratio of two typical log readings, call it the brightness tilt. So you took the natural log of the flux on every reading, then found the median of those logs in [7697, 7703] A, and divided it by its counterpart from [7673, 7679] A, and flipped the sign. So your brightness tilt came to -0.90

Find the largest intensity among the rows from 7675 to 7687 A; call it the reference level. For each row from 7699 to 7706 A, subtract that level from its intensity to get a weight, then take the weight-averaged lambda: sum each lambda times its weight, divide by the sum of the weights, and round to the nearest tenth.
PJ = 7702.6 A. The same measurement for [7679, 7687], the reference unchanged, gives 7681.7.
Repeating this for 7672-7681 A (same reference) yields 7676.4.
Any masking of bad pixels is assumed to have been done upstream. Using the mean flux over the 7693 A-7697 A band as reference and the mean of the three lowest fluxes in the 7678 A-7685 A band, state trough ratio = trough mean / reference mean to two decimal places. 1.00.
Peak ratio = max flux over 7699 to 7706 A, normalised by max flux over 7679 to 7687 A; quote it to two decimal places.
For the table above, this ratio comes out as 0.88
